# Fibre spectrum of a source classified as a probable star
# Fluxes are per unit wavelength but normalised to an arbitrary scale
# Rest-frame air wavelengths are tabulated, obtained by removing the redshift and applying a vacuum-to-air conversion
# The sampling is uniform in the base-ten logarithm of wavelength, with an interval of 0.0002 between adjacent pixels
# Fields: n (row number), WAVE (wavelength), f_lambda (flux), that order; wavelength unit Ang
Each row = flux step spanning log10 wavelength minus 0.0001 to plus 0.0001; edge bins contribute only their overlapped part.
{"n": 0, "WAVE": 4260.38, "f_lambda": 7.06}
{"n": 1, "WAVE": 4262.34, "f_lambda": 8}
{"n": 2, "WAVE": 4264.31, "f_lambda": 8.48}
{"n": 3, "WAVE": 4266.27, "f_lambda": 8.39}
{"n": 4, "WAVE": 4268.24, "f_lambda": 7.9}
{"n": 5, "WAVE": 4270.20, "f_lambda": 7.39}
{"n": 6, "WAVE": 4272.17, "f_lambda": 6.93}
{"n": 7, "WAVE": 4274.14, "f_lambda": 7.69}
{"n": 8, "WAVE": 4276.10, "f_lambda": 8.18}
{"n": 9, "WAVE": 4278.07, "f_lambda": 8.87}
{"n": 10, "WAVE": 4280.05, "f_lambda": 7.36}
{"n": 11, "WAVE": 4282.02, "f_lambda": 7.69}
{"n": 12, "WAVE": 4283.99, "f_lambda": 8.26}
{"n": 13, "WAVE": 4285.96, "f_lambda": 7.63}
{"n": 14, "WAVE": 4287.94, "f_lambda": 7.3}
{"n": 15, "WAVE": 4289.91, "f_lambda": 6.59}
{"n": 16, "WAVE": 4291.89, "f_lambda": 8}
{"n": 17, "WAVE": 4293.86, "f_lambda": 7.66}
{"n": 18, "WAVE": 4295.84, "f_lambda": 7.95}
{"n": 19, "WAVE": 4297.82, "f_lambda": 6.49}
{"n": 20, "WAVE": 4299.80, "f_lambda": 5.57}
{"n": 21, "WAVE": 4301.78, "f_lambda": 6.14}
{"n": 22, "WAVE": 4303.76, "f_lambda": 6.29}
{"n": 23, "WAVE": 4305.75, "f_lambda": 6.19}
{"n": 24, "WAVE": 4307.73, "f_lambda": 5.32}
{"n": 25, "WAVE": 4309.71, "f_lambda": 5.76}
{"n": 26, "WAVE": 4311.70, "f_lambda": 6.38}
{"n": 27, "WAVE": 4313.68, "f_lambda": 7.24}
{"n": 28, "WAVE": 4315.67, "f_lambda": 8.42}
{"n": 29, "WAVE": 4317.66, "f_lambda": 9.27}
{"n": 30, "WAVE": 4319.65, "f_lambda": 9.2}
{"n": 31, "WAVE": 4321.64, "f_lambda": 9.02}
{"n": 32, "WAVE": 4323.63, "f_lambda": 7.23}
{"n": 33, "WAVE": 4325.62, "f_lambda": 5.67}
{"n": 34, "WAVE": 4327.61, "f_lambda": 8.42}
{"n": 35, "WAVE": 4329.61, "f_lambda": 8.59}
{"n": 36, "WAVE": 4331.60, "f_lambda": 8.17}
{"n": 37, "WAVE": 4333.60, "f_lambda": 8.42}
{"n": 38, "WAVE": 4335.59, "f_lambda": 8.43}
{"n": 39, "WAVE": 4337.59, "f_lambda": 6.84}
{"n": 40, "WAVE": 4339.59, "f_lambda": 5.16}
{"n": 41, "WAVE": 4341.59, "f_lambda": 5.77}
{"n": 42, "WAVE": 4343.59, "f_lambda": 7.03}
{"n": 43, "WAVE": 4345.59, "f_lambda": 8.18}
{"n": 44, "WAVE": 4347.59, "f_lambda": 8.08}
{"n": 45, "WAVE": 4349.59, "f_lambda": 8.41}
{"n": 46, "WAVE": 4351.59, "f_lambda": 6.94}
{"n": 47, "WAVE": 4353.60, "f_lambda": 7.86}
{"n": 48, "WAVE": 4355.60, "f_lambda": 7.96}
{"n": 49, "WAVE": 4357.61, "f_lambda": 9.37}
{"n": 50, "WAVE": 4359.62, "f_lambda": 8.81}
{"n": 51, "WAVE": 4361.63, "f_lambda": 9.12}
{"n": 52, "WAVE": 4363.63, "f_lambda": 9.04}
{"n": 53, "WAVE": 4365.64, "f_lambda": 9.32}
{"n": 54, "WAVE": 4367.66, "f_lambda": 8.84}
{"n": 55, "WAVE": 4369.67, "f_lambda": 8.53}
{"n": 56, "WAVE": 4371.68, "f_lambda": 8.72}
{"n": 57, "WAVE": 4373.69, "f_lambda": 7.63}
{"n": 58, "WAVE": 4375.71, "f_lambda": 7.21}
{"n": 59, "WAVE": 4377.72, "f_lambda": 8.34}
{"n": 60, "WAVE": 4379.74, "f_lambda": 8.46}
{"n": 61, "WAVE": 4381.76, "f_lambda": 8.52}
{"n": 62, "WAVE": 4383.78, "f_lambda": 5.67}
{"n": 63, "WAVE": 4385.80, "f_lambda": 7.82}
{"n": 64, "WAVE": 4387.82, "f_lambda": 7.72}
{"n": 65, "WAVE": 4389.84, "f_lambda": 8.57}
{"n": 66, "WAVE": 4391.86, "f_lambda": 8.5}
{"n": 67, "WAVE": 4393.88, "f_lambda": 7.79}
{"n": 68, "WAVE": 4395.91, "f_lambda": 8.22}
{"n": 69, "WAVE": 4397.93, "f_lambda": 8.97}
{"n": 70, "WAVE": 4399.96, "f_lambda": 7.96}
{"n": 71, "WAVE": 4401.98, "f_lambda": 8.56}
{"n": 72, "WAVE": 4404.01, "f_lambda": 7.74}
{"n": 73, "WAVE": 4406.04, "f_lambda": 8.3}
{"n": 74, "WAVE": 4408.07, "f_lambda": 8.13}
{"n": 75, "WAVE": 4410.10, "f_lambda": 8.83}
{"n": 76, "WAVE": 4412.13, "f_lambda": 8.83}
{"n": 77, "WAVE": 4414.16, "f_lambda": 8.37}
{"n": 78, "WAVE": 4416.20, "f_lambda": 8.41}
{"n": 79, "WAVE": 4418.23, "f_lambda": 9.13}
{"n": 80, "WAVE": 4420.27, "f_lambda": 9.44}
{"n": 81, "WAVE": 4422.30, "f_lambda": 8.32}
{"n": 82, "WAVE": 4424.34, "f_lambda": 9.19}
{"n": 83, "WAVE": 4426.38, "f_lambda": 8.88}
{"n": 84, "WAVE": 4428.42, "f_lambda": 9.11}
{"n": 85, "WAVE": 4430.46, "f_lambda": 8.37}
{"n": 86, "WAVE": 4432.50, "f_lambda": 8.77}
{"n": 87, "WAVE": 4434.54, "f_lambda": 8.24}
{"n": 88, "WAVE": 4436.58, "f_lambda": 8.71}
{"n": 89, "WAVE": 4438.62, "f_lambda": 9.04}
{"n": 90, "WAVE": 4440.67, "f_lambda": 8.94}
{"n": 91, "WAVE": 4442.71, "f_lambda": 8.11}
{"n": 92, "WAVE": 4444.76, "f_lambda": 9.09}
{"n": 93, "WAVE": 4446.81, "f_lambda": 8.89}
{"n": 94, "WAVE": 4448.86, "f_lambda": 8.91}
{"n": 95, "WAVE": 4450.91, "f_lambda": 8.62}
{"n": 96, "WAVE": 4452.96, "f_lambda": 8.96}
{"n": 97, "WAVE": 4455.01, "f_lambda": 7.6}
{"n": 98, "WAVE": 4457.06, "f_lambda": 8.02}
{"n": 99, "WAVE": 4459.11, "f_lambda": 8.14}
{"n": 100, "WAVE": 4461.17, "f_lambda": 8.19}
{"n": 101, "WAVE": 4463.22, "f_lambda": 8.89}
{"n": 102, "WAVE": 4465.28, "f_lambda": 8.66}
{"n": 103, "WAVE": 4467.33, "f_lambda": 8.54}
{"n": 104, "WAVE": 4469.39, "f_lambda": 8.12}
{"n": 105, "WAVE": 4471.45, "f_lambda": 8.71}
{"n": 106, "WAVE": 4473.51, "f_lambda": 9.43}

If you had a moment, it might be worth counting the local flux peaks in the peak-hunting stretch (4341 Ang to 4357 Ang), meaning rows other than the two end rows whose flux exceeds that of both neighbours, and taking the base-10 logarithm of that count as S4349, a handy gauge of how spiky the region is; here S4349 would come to 0.30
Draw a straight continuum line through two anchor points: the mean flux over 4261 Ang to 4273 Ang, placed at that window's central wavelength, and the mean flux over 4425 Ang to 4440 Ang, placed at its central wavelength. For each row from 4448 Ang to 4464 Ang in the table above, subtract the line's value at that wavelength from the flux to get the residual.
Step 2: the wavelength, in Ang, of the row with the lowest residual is 4455.01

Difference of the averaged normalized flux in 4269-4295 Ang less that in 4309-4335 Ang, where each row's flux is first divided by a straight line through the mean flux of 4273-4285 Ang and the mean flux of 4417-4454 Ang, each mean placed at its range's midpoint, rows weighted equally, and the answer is 0.00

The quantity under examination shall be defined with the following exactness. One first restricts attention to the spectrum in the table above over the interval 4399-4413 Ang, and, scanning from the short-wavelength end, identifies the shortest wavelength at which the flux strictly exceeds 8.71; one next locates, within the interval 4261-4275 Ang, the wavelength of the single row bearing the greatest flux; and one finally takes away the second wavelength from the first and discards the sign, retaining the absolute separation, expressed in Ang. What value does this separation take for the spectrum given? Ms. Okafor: 145.8 Ang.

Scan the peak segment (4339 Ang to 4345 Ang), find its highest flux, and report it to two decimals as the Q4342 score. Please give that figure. 7.03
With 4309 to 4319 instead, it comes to 9.27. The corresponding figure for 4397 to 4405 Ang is 8.97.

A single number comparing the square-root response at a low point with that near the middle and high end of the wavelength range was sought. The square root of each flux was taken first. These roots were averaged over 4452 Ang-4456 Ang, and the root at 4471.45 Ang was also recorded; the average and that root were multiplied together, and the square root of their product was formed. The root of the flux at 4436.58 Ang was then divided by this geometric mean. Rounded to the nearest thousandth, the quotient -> 1.013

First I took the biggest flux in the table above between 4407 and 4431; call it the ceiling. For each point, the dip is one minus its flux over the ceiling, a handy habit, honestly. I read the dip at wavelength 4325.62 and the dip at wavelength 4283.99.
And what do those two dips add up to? 0.52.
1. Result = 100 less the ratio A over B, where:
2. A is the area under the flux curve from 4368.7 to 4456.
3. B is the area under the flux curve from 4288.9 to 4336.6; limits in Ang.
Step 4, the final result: 97.9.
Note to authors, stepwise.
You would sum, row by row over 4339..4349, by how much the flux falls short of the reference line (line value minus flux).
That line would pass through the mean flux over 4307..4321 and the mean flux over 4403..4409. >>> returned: 4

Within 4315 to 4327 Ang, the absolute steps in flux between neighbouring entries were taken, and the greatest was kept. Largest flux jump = 1.79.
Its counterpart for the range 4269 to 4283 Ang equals 1.51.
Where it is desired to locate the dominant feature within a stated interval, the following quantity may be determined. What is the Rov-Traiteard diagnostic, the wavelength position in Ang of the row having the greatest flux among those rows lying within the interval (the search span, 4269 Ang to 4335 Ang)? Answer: 4317.66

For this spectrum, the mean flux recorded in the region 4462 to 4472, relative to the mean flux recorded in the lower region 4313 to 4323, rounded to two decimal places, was 0.99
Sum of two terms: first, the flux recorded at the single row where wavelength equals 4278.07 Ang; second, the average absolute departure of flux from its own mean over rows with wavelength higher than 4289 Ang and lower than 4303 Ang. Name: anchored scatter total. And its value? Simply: 9.7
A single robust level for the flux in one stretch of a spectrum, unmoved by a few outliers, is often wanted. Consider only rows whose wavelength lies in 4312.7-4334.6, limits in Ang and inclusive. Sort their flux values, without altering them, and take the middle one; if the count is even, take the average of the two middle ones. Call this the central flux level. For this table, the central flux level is 8.4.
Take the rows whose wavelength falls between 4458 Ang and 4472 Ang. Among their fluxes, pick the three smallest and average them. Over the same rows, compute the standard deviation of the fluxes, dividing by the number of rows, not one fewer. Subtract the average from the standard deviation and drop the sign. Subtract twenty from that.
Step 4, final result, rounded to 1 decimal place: -12.1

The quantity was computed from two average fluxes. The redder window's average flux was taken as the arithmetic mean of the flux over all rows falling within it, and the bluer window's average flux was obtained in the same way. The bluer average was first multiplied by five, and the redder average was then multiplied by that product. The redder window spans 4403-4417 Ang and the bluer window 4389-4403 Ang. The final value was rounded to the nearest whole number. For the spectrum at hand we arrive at 350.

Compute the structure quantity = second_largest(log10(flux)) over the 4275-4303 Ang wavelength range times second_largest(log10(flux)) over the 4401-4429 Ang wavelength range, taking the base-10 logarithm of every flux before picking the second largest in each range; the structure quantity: 0.883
